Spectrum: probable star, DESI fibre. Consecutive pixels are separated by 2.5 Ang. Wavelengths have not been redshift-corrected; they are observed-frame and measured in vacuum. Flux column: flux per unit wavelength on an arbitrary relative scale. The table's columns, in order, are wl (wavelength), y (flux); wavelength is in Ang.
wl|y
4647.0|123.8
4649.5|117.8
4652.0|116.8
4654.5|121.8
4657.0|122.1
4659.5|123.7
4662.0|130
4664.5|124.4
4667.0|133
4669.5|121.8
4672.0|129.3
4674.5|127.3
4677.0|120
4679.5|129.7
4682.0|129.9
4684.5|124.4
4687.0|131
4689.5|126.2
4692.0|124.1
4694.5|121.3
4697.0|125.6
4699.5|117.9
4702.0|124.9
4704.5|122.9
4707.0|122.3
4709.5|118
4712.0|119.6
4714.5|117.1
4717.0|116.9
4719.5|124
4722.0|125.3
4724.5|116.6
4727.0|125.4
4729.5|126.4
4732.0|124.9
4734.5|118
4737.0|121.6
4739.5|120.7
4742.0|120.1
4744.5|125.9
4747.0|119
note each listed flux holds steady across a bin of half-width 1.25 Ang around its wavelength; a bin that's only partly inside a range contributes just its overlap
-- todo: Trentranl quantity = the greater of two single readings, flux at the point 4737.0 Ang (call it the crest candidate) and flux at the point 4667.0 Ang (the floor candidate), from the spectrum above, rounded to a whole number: 133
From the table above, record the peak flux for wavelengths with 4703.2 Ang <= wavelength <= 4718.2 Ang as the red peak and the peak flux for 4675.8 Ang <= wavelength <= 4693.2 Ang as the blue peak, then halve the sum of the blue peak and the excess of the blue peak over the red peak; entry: 70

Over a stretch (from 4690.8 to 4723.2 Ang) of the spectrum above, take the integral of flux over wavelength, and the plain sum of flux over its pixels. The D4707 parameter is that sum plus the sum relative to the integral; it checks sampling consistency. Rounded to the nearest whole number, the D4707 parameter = 1580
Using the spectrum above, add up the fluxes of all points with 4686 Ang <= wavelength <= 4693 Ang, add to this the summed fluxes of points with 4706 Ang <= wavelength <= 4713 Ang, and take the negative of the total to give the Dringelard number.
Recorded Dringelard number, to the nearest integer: -741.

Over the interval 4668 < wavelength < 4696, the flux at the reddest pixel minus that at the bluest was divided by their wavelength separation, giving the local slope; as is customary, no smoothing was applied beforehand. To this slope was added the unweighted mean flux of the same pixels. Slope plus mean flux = 126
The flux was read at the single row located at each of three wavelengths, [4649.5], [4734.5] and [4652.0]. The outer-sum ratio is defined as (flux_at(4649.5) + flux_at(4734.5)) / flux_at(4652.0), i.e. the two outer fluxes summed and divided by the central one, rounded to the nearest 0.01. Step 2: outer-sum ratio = 2.02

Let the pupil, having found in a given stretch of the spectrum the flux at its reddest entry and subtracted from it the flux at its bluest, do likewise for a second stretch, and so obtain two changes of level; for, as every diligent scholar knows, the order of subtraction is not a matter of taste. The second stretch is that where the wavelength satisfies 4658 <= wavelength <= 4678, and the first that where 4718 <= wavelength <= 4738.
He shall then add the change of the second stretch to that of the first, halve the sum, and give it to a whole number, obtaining -3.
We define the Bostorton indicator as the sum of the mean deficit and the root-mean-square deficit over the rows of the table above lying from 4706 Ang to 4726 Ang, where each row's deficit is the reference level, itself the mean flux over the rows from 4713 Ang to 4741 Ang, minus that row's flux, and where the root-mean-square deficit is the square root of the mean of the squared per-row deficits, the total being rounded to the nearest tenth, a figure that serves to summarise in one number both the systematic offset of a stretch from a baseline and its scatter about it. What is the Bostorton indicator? 5.1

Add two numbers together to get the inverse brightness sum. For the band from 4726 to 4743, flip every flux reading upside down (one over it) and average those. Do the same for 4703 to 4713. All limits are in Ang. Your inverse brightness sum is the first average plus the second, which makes 0.0165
